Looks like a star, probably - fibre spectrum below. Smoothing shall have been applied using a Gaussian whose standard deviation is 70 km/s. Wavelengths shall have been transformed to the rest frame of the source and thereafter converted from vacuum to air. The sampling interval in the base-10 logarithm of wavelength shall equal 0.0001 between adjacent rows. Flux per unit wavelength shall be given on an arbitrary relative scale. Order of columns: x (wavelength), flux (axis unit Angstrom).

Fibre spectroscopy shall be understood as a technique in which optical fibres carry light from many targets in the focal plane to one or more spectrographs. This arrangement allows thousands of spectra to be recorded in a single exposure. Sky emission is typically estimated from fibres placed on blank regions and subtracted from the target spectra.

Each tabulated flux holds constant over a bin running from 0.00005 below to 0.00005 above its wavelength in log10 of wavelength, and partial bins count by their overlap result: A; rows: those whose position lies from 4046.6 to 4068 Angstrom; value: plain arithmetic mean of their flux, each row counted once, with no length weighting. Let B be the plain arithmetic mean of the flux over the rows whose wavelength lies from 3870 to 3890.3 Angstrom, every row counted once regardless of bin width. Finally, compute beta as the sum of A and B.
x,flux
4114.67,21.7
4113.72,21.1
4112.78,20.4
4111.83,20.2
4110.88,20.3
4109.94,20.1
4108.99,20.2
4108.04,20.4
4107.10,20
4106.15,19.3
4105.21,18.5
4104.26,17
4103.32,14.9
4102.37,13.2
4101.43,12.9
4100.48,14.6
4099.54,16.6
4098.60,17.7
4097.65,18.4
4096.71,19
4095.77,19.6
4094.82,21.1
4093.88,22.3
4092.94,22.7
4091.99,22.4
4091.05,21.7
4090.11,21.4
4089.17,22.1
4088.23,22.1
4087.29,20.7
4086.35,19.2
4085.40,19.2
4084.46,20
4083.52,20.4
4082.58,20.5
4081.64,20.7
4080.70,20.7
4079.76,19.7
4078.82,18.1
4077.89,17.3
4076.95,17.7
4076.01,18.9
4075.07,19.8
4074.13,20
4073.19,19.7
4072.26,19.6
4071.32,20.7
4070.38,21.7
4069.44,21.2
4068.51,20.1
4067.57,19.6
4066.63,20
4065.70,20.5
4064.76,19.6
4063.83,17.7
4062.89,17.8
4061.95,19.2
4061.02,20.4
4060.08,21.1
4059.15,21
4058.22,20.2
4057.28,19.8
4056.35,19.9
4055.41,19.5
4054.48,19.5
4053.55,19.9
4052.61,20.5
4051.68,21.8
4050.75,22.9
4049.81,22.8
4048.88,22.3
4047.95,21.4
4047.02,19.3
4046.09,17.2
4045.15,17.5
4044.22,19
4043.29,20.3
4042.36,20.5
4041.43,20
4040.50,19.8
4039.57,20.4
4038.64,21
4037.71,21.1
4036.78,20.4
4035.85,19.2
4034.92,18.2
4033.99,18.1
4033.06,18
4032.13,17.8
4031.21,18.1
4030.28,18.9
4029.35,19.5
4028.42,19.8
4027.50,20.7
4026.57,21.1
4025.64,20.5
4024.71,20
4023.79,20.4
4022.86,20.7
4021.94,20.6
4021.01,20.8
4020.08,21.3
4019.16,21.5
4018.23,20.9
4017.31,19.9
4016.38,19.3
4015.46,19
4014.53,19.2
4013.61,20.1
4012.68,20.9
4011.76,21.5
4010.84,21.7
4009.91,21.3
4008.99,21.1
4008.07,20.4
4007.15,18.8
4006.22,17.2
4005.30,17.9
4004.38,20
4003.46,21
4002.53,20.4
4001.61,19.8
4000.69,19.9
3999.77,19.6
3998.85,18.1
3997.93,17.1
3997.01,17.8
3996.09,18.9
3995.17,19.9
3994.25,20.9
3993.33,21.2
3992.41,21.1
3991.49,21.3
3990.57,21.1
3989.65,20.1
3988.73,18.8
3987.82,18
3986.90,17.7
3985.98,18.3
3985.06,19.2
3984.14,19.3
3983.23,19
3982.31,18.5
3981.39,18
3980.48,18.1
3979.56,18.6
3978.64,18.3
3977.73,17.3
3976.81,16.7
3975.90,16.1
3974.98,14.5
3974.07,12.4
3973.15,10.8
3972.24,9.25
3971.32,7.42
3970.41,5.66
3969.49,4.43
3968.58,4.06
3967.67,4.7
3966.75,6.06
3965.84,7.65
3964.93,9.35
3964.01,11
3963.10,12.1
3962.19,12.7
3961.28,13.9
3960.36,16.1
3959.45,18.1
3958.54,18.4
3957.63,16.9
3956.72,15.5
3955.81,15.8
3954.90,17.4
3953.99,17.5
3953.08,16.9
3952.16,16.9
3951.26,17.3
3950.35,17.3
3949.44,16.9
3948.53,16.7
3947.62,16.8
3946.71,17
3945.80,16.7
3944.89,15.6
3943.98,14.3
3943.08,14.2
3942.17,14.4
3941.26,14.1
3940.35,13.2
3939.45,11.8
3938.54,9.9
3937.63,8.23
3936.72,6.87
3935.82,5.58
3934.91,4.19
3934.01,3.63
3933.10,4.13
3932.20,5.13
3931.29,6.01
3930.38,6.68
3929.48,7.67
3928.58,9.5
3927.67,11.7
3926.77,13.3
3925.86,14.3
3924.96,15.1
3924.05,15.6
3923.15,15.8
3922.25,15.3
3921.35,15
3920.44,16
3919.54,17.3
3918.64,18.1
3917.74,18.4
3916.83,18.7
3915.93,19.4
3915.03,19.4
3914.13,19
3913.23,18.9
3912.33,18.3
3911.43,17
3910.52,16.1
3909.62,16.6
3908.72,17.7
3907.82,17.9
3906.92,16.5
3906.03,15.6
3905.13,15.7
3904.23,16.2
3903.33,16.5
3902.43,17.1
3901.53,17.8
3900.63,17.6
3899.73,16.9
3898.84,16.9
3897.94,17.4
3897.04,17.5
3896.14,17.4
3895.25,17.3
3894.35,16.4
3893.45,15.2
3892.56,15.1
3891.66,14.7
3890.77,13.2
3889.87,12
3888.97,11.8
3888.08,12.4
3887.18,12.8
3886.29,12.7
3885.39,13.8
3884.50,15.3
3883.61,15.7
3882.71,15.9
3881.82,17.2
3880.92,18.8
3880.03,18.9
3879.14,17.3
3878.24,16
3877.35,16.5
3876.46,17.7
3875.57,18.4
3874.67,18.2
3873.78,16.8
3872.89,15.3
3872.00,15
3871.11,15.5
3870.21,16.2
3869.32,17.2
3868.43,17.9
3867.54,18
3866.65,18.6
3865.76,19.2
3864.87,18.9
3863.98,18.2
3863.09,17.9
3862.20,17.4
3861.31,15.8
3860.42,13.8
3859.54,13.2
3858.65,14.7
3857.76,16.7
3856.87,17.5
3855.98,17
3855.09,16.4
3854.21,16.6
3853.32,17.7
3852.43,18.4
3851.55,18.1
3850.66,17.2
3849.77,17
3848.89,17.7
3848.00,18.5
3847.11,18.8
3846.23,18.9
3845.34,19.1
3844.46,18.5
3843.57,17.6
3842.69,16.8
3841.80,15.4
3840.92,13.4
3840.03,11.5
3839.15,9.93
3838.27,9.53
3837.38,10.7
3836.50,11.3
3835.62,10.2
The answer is 36.0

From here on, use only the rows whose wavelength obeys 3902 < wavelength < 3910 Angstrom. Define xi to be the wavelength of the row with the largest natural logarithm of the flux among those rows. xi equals 3907.82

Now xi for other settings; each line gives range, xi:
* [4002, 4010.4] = 4009.91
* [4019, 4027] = 4019.16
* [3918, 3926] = 3918.64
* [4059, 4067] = 4060.08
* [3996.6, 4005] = 4003.46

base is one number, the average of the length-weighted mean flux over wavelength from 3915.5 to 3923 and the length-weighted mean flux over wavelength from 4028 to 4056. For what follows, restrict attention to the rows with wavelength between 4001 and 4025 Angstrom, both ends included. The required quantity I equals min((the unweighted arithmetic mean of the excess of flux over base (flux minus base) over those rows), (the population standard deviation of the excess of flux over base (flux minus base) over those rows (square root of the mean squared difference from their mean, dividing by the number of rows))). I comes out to 1.1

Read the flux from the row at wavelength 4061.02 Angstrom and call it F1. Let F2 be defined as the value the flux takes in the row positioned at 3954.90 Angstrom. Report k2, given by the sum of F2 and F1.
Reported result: 38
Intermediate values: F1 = 20.4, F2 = 17.4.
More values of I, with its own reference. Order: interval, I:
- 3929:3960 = -5.6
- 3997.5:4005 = 1.0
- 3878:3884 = -1.4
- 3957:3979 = -6.7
